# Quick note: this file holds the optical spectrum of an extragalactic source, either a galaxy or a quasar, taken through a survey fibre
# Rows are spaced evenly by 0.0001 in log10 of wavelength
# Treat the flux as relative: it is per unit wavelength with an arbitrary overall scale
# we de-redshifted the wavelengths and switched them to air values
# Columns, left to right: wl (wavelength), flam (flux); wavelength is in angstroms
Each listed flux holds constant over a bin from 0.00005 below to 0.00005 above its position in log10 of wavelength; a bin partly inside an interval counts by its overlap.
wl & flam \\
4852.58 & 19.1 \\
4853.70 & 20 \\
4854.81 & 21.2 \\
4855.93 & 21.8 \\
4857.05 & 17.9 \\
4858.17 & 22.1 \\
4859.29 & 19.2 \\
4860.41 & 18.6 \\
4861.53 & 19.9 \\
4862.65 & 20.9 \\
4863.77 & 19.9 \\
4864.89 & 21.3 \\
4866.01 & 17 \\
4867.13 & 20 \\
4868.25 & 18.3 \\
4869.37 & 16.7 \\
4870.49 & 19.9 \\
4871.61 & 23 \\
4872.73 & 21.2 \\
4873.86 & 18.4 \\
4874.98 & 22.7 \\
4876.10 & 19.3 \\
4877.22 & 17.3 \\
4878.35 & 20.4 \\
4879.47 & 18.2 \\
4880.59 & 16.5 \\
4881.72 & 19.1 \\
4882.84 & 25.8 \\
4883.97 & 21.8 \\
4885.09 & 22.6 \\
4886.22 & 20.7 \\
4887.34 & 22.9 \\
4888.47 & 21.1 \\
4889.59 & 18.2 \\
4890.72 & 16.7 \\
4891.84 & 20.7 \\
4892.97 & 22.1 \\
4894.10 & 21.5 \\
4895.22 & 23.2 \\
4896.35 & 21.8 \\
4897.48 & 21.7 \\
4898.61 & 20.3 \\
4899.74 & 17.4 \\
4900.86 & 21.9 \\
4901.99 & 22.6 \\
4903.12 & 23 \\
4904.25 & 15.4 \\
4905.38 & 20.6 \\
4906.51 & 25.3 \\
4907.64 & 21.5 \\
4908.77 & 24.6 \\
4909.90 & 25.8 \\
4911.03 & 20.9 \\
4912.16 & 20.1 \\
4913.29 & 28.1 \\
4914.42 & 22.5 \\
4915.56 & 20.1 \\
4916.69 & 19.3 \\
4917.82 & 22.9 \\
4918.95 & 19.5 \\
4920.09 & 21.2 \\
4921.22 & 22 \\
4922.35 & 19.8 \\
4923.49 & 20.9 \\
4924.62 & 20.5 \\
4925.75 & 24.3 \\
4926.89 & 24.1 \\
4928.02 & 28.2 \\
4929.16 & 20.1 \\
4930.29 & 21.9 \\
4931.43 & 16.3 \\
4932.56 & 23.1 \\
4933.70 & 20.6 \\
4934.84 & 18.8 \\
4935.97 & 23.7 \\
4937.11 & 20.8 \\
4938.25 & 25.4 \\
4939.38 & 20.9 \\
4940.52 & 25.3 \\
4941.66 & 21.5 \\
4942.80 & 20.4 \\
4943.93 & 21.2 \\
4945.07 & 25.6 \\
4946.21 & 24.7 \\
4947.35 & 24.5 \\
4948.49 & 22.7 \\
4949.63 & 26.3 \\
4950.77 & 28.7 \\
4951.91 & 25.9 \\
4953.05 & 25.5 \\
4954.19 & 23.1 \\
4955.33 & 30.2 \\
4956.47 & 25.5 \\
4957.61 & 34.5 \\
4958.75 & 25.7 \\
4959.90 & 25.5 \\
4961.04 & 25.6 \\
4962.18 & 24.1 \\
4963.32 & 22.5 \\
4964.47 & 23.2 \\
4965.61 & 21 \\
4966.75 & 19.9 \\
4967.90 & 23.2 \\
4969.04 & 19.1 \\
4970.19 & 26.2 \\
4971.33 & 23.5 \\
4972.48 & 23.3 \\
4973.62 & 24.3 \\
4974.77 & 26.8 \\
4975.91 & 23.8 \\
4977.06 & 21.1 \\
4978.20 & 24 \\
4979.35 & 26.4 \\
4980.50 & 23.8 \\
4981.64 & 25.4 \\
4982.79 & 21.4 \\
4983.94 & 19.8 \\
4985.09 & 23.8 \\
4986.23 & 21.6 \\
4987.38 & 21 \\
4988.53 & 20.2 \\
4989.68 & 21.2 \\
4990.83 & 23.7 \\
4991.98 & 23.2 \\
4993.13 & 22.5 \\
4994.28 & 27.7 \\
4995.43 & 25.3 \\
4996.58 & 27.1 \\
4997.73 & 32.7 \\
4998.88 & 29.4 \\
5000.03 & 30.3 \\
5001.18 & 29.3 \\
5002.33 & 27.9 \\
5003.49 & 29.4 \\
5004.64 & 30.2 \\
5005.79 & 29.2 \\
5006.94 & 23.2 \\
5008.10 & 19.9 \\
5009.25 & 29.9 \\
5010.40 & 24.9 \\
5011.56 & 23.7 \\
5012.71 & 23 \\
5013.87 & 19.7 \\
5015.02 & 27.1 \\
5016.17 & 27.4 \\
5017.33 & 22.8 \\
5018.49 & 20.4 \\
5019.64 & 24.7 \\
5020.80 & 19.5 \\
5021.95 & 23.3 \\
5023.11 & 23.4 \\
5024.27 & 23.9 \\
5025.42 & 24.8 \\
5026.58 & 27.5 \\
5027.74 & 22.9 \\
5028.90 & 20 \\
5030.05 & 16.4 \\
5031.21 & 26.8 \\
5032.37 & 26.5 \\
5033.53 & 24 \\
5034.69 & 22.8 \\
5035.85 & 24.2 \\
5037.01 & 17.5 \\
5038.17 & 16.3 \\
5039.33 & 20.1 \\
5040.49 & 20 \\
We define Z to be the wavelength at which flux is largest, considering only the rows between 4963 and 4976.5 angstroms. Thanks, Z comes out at 4974.77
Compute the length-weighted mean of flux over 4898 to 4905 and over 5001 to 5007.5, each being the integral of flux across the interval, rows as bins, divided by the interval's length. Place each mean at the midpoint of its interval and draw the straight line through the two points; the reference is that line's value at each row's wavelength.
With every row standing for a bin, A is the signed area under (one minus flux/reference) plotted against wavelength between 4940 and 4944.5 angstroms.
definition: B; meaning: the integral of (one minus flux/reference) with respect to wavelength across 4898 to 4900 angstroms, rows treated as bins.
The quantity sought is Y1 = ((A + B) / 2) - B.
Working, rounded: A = 0.2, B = 0.08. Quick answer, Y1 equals 0.08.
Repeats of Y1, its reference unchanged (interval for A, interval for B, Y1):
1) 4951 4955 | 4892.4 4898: 0.24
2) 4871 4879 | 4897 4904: -0.35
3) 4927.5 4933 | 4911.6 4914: 0.24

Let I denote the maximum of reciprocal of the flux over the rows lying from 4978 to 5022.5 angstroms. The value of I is 0.0513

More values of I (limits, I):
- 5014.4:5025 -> 0.0513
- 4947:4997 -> 0.0524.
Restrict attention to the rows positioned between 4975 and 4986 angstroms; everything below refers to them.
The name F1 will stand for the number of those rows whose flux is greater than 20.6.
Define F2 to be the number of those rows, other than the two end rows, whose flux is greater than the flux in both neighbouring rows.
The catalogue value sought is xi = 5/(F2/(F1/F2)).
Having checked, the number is 10.0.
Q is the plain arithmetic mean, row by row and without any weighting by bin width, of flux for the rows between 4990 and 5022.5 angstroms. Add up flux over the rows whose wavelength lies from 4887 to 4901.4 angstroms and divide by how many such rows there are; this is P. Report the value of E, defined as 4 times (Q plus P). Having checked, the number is 185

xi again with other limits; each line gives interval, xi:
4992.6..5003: 5.0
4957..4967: 10.0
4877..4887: 2.2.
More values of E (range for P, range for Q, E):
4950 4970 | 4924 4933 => 189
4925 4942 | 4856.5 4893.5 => 169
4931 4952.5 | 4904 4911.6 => 180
